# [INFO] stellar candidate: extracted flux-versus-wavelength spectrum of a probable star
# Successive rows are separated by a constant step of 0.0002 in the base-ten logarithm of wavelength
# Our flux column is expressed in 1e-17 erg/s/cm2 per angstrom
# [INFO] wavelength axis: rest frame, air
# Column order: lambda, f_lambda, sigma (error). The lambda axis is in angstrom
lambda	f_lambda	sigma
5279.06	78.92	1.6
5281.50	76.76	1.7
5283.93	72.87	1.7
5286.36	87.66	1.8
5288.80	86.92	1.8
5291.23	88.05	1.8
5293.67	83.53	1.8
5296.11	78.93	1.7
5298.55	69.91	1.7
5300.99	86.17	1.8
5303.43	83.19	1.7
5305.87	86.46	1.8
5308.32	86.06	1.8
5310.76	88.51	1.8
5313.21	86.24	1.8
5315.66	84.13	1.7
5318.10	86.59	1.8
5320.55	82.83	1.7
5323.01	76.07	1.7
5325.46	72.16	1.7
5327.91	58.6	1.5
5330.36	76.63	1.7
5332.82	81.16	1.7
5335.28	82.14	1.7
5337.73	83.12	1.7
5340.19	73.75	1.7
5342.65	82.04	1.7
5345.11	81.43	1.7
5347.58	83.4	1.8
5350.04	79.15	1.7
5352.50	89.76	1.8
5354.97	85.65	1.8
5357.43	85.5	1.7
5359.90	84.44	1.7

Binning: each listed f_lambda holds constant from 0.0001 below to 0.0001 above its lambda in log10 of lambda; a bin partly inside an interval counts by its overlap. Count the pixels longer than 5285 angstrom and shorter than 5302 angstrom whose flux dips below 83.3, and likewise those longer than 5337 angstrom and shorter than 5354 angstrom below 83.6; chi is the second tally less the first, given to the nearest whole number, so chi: 4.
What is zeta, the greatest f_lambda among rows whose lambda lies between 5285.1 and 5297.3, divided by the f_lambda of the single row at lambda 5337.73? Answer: 1.06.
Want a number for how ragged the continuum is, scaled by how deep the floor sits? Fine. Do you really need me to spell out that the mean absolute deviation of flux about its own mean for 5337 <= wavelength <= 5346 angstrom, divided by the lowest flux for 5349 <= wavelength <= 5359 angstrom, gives 0.0400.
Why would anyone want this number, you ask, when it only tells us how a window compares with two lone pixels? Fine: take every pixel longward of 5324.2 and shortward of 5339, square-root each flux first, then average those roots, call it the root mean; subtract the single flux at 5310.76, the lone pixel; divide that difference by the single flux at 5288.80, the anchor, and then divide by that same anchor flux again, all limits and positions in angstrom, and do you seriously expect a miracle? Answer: -0.0106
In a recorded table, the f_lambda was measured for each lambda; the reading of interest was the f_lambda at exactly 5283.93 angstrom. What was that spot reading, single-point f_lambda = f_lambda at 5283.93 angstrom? 72.87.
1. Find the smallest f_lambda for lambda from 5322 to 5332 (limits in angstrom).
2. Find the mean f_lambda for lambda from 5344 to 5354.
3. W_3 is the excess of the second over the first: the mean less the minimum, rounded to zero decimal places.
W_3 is 25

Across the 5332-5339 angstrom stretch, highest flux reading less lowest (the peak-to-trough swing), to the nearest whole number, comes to 2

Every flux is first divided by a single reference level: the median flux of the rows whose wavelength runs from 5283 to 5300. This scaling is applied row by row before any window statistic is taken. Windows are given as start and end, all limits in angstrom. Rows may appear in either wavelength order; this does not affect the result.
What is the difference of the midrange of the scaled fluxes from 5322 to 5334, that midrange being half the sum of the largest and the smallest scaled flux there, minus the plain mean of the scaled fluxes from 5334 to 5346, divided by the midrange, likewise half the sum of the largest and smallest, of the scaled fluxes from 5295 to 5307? -0.14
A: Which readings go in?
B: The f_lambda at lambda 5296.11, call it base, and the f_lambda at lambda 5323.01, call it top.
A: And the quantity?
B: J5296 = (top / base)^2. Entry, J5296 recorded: 0.929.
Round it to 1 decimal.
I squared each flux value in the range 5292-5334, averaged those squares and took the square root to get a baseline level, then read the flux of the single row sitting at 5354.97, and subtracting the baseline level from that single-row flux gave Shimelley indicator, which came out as 4.9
